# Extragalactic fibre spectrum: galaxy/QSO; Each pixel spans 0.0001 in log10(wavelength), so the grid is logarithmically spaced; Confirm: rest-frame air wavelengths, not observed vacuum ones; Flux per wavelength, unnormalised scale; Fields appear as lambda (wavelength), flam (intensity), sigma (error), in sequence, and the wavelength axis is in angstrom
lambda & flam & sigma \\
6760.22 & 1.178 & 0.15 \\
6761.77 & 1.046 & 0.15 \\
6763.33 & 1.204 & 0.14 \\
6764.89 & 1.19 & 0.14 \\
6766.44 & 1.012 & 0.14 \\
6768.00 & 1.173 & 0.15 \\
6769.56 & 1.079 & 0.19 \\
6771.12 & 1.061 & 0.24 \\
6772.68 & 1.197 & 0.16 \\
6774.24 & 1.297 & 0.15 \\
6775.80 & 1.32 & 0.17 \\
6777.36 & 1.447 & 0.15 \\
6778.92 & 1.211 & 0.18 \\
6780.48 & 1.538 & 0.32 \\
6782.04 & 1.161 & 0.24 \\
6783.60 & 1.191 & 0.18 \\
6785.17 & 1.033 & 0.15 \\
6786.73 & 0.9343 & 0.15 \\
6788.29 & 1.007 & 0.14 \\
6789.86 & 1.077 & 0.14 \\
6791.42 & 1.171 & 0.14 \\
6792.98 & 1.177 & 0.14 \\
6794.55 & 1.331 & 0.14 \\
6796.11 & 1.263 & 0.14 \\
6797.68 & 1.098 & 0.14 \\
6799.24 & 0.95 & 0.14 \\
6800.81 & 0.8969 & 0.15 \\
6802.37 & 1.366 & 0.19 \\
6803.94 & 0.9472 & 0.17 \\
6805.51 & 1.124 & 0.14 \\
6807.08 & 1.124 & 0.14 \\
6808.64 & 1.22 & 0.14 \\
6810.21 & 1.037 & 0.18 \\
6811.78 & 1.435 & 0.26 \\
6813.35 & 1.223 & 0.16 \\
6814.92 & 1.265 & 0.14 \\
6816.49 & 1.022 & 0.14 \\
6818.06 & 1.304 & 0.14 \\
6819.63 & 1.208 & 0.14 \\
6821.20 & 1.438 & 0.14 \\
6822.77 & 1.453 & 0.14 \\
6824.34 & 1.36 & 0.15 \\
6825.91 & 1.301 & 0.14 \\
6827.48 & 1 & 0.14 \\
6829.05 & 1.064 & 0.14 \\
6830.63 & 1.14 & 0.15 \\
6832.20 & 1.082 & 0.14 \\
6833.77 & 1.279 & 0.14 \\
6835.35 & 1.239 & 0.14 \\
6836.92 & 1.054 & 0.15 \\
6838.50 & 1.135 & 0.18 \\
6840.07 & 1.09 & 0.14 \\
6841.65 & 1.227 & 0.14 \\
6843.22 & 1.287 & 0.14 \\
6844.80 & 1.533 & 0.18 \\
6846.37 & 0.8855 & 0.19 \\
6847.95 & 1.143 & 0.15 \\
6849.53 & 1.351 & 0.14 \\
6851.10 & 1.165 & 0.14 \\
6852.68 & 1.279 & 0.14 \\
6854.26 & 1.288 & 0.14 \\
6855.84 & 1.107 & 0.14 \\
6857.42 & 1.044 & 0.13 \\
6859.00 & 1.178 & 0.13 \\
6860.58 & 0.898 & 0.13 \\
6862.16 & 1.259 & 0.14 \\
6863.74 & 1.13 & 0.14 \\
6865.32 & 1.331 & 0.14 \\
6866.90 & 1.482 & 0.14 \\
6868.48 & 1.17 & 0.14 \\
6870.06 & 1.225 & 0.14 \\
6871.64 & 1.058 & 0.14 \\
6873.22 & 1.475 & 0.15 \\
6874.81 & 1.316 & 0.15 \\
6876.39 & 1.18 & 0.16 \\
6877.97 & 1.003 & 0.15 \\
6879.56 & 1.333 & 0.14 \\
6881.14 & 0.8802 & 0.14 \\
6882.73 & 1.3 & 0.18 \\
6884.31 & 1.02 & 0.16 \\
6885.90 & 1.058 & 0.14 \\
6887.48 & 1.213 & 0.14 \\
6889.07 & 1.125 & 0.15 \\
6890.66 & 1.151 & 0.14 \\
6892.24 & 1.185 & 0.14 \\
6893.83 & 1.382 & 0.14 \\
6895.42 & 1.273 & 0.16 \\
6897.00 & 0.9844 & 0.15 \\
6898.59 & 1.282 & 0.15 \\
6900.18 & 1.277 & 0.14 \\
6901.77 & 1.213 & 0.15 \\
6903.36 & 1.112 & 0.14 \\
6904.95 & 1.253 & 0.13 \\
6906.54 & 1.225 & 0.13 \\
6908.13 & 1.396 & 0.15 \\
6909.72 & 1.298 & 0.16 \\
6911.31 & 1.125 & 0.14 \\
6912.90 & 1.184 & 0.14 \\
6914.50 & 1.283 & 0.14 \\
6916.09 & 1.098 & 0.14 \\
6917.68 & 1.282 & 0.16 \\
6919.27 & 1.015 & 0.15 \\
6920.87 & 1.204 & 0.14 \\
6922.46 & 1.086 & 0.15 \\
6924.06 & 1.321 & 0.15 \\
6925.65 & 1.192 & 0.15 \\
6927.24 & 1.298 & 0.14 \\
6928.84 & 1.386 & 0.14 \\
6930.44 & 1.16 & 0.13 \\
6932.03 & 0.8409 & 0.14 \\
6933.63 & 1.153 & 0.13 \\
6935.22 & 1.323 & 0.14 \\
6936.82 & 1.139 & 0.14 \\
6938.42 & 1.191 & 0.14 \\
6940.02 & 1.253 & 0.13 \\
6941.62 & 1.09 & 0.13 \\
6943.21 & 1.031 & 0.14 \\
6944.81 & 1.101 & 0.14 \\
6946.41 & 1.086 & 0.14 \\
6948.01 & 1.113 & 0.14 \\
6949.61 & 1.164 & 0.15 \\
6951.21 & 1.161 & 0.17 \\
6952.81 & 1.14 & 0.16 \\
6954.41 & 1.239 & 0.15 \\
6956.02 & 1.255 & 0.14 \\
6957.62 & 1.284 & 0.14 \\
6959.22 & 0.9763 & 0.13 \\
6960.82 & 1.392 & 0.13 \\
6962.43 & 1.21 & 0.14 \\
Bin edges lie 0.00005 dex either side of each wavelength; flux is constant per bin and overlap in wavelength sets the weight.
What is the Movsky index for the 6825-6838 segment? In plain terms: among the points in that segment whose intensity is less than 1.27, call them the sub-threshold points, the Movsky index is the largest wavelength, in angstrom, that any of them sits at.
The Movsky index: 6836.92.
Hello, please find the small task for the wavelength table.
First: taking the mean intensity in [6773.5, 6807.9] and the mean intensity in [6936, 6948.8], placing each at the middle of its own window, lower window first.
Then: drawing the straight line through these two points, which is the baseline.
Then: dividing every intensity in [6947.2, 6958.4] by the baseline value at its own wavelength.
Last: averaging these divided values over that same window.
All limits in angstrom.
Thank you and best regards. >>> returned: 1.06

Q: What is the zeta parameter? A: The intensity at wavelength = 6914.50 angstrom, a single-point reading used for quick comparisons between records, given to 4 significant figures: 1.283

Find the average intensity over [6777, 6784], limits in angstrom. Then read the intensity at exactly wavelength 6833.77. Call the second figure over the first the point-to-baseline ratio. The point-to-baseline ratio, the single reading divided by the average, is 0.98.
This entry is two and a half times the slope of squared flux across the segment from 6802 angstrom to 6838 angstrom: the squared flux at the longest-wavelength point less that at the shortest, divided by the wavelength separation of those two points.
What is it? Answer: -0.055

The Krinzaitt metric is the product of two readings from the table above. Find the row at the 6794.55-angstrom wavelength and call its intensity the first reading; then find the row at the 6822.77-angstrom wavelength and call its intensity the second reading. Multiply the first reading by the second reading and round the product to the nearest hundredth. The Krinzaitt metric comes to 1.93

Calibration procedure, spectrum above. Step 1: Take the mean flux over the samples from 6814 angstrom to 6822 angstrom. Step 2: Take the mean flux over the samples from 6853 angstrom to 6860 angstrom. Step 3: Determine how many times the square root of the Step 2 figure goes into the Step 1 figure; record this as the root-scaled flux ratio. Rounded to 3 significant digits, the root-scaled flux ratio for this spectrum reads 1.16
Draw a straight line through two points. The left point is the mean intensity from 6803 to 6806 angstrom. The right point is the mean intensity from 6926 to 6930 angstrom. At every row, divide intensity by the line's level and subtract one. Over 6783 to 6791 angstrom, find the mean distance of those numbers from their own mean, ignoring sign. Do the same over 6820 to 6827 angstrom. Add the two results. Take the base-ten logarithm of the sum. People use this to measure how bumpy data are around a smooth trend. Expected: -0.90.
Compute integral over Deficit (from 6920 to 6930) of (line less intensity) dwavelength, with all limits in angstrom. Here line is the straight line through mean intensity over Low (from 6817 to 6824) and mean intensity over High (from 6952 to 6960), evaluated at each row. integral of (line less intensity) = -0.28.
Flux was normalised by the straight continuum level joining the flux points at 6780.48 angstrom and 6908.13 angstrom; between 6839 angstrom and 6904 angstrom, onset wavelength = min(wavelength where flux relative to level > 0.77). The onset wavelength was 6841.65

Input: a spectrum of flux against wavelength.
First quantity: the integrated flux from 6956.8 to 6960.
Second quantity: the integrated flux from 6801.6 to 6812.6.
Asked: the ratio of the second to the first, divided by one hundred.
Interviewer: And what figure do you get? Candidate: 0.036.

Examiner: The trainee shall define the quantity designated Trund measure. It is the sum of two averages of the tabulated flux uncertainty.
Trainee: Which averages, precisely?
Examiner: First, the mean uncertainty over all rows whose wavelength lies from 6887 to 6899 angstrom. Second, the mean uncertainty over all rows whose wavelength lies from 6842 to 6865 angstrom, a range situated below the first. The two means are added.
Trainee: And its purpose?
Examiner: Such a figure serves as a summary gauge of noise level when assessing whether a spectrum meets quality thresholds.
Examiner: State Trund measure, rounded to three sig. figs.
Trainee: 0.291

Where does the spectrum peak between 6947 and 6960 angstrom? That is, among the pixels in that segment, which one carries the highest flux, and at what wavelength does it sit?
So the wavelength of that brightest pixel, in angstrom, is 6957.62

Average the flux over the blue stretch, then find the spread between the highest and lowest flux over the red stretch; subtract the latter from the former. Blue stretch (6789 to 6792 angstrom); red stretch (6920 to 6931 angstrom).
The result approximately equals 0.82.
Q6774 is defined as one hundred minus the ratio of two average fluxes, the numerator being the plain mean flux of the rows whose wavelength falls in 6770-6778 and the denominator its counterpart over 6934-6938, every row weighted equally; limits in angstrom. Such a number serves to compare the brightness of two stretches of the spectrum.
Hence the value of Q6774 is 99.0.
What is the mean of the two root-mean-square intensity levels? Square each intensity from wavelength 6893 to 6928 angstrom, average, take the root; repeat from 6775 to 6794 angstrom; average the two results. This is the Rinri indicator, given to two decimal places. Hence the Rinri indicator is 1.21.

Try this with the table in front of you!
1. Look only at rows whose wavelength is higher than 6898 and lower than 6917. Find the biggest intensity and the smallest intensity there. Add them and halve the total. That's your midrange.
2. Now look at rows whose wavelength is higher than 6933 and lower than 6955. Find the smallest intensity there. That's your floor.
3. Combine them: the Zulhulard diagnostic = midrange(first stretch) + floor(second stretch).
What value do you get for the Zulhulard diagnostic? 2.28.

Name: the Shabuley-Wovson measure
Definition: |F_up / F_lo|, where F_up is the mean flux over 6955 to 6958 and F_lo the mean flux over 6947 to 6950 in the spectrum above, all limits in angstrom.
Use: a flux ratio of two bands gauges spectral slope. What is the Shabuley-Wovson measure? 1.12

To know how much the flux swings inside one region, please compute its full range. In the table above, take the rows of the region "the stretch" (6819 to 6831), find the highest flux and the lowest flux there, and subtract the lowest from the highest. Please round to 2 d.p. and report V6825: 0.45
